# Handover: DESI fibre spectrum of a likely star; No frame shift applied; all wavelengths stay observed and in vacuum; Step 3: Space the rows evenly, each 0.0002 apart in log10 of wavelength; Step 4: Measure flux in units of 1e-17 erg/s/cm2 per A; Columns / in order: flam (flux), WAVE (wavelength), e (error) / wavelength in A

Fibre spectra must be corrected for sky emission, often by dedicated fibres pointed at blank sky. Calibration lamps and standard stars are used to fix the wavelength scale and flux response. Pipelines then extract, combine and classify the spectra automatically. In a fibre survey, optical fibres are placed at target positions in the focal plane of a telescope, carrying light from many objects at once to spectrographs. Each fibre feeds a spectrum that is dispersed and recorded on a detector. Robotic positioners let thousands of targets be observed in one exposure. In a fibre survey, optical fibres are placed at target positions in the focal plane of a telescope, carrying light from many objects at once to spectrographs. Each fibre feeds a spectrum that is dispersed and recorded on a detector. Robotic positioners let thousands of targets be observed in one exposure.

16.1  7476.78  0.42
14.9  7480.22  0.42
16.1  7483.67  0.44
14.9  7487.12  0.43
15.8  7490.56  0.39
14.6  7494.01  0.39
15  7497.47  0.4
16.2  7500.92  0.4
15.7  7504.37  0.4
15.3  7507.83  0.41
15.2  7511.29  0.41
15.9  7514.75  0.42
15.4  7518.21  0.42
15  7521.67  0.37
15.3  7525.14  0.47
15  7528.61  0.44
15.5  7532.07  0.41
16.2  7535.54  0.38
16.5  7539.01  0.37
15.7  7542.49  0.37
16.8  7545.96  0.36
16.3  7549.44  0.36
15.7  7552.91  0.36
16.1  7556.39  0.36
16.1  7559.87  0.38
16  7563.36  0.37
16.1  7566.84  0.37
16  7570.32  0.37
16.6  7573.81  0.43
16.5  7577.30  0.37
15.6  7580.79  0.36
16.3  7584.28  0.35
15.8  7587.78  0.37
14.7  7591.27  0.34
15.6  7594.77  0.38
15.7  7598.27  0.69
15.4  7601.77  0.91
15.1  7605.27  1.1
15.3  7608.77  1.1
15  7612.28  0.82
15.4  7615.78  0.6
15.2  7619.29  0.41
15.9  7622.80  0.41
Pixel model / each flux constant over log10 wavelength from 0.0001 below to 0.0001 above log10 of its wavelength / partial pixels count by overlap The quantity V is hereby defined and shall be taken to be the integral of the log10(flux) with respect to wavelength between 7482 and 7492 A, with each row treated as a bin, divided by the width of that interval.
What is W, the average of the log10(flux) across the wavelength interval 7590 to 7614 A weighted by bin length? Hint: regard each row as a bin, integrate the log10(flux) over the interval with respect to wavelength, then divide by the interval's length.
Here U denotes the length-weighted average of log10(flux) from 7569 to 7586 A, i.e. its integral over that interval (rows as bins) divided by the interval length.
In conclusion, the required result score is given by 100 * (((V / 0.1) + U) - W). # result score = 1196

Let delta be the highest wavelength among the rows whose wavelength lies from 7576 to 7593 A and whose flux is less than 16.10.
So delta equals 7591.27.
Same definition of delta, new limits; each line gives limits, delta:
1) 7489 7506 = 7504.37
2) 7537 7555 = 7552.91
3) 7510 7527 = 7525.14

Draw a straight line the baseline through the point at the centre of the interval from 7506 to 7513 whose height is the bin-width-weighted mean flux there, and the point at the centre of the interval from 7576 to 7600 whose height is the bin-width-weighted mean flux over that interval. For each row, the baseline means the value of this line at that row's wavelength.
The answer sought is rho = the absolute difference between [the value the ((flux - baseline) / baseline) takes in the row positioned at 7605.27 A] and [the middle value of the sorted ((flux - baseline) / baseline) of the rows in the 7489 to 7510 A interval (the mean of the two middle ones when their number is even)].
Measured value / 0.064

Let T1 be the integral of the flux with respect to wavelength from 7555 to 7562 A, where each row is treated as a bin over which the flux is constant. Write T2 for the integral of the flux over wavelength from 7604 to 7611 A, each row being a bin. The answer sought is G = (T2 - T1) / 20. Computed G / 0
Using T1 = 113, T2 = 106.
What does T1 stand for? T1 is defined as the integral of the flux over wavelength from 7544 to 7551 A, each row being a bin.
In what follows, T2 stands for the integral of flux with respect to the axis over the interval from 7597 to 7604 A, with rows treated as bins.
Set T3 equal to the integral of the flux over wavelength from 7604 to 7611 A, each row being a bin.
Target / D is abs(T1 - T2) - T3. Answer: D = -99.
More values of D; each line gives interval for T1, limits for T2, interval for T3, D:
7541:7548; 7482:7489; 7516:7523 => -102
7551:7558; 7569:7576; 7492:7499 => -101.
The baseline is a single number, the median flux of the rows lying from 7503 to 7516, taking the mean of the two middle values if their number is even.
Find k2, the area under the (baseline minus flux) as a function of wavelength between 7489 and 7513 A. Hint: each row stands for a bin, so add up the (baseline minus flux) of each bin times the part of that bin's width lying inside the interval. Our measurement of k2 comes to 2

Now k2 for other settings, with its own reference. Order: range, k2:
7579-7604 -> -2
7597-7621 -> 5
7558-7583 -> -16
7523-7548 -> -9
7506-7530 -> 5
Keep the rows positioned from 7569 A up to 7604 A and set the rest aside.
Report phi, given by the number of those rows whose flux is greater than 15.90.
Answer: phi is 4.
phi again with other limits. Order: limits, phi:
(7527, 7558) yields 5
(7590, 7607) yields 0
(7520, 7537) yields 1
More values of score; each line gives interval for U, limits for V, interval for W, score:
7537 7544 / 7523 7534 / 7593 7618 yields 1186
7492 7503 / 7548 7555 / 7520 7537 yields 1205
